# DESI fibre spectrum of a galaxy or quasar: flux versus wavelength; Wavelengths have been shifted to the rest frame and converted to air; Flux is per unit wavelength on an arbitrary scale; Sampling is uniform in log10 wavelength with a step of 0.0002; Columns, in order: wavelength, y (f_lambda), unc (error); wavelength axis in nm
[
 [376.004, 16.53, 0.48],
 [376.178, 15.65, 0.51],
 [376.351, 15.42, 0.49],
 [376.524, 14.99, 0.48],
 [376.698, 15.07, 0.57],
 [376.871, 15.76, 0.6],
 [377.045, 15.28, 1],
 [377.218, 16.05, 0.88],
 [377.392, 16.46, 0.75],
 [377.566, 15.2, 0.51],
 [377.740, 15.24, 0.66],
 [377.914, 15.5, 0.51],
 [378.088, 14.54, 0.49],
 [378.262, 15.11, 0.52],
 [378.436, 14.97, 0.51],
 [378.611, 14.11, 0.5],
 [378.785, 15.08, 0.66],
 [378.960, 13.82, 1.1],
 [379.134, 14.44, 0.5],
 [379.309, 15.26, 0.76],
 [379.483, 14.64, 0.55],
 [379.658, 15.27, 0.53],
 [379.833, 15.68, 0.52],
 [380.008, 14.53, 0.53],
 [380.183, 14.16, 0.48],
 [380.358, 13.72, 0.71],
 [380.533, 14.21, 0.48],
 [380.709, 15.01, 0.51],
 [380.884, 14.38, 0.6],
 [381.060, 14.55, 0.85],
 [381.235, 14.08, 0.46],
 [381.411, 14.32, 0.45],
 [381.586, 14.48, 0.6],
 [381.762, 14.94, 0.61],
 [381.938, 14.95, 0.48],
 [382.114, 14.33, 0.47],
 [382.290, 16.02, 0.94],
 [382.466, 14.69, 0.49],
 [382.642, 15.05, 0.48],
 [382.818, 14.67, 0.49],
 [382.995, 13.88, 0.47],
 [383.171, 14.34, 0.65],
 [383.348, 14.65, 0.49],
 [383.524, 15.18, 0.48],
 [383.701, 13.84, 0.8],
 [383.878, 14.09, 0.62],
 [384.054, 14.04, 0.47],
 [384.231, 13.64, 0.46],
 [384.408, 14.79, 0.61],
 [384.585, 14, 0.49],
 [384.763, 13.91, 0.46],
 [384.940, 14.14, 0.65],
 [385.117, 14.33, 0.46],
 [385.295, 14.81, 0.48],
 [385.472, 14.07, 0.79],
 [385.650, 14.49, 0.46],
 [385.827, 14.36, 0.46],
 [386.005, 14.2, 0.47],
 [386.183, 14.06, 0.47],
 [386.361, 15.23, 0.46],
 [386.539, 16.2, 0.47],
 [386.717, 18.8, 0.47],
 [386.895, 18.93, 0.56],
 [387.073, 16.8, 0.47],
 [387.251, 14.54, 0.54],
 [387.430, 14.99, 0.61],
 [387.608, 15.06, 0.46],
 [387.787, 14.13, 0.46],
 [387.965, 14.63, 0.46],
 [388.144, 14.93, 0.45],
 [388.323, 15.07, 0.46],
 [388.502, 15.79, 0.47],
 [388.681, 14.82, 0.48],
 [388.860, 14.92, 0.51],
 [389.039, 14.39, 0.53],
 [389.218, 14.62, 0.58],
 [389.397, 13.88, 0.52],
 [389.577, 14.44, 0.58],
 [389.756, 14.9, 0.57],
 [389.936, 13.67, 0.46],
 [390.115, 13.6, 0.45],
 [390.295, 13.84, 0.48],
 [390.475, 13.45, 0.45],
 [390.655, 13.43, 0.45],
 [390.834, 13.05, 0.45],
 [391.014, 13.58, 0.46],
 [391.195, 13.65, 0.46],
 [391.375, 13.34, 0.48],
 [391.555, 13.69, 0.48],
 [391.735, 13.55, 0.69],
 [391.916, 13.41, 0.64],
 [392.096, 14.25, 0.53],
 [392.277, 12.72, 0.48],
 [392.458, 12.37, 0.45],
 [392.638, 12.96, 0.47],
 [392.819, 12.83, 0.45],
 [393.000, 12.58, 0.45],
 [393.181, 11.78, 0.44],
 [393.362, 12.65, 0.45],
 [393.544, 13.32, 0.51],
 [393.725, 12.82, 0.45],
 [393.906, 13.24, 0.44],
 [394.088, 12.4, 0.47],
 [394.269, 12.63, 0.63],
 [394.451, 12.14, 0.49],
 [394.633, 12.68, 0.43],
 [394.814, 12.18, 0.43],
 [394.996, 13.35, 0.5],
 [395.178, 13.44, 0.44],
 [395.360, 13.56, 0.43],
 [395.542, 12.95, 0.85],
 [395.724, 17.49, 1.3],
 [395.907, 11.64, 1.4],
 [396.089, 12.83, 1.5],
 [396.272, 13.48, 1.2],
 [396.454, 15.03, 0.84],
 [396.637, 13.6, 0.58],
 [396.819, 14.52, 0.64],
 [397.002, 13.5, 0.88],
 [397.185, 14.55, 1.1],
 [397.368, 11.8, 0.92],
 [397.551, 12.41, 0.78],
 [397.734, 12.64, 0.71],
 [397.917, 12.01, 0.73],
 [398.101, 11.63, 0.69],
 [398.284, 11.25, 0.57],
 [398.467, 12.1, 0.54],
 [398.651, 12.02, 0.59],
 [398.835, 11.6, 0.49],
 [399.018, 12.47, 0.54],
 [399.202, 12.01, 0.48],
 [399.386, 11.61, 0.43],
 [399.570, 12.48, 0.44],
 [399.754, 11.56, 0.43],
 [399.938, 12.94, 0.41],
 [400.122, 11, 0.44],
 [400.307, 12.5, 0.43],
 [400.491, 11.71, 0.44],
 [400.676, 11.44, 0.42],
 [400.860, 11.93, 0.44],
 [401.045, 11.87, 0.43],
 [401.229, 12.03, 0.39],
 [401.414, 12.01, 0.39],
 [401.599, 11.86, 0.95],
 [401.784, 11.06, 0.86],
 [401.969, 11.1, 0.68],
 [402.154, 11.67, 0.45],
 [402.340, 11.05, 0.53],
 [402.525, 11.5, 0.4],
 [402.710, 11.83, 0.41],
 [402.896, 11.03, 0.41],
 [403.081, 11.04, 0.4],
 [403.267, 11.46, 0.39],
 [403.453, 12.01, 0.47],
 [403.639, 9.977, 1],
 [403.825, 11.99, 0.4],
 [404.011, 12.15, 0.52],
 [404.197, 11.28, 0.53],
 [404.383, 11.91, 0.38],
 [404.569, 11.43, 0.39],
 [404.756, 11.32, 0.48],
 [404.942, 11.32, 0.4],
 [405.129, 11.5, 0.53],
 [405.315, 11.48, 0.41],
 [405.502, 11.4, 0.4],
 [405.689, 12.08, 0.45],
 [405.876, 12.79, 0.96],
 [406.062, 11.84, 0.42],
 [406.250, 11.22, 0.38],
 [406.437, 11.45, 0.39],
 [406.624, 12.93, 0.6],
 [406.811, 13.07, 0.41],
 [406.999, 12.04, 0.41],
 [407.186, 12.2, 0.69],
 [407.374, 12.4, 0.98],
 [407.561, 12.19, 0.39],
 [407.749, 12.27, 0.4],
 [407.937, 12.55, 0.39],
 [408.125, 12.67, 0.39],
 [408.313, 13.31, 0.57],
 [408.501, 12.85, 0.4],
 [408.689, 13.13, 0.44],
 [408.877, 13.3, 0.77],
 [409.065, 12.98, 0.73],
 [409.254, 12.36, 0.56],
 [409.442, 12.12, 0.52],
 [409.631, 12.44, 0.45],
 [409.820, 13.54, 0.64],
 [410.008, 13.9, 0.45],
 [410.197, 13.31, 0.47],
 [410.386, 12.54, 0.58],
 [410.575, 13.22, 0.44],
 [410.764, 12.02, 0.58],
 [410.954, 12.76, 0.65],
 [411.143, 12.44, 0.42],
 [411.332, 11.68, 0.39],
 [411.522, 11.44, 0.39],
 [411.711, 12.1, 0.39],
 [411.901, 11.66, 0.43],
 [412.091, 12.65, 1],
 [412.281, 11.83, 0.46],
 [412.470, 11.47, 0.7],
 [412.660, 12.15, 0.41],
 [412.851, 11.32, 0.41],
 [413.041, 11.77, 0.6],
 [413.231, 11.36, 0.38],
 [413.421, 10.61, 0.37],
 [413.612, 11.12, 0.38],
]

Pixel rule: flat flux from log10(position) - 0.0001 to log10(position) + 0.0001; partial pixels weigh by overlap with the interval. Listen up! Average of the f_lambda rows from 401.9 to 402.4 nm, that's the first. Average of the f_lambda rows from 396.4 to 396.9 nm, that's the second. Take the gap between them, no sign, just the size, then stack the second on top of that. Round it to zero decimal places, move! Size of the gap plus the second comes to 17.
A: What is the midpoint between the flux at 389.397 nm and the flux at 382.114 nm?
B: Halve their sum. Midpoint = 14.1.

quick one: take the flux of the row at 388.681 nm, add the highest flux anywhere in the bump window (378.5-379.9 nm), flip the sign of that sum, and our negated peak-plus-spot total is -30.5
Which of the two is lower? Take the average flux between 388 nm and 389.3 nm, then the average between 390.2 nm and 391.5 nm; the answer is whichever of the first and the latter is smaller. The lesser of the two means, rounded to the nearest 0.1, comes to 13.5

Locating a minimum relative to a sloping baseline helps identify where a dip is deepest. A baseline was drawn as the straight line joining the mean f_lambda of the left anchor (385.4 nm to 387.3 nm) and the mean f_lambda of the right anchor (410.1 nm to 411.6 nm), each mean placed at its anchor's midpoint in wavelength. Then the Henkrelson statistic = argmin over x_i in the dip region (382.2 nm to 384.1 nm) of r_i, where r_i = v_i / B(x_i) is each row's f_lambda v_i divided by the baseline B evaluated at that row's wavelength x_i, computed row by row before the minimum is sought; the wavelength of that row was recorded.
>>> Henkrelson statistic 382.995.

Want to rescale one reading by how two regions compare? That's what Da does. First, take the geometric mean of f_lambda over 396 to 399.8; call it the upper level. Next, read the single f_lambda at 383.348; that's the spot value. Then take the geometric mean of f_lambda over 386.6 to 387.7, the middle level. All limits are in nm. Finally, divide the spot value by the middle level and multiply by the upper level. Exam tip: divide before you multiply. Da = 11.2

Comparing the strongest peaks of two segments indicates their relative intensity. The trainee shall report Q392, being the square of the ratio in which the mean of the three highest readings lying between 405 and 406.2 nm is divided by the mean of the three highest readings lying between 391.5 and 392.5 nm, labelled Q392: 0.78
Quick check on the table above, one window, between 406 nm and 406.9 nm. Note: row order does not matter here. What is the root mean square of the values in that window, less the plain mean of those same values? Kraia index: 0.024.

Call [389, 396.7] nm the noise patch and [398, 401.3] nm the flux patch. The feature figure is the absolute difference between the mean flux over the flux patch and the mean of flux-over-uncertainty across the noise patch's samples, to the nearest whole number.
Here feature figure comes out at 13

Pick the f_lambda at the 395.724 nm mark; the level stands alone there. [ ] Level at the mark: 17.49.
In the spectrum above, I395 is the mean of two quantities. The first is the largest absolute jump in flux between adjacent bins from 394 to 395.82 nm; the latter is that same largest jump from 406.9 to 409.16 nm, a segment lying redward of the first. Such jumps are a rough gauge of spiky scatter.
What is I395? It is 2.6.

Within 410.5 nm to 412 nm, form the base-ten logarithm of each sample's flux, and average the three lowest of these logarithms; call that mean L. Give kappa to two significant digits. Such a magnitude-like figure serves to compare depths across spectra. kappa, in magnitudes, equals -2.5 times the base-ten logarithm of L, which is -0.068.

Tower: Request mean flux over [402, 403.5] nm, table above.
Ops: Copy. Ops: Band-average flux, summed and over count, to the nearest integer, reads 11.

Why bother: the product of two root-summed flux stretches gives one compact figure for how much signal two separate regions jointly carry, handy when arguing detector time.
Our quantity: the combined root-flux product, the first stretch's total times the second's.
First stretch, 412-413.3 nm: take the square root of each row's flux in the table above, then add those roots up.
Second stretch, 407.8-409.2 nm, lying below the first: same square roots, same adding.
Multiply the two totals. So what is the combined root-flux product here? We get 606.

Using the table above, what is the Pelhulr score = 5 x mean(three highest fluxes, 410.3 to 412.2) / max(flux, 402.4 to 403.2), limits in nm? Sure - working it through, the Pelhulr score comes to 5.4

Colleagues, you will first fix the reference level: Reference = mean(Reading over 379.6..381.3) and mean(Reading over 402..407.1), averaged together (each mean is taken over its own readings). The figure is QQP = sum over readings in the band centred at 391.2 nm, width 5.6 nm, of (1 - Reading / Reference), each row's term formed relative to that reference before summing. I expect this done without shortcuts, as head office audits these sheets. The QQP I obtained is -1.2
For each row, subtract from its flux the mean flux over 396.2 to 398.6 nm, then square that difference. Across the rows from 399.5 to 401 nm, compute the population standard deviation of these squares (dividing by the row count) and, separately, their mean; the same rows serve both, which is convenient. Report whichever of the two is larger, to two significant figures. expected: 1.4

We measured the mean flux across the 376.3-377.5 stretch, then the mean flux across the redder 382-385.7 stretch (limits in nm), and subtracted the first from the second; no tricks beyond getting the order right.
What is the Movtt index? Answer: -1.15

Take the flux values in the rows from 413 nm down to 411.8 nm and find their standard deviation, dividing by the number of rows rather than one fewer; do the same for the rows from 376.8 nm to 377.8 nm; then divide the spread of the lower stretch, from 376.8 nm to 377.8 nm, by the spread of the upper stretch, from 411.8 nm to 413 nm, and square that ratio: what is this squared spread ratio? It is 1.12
